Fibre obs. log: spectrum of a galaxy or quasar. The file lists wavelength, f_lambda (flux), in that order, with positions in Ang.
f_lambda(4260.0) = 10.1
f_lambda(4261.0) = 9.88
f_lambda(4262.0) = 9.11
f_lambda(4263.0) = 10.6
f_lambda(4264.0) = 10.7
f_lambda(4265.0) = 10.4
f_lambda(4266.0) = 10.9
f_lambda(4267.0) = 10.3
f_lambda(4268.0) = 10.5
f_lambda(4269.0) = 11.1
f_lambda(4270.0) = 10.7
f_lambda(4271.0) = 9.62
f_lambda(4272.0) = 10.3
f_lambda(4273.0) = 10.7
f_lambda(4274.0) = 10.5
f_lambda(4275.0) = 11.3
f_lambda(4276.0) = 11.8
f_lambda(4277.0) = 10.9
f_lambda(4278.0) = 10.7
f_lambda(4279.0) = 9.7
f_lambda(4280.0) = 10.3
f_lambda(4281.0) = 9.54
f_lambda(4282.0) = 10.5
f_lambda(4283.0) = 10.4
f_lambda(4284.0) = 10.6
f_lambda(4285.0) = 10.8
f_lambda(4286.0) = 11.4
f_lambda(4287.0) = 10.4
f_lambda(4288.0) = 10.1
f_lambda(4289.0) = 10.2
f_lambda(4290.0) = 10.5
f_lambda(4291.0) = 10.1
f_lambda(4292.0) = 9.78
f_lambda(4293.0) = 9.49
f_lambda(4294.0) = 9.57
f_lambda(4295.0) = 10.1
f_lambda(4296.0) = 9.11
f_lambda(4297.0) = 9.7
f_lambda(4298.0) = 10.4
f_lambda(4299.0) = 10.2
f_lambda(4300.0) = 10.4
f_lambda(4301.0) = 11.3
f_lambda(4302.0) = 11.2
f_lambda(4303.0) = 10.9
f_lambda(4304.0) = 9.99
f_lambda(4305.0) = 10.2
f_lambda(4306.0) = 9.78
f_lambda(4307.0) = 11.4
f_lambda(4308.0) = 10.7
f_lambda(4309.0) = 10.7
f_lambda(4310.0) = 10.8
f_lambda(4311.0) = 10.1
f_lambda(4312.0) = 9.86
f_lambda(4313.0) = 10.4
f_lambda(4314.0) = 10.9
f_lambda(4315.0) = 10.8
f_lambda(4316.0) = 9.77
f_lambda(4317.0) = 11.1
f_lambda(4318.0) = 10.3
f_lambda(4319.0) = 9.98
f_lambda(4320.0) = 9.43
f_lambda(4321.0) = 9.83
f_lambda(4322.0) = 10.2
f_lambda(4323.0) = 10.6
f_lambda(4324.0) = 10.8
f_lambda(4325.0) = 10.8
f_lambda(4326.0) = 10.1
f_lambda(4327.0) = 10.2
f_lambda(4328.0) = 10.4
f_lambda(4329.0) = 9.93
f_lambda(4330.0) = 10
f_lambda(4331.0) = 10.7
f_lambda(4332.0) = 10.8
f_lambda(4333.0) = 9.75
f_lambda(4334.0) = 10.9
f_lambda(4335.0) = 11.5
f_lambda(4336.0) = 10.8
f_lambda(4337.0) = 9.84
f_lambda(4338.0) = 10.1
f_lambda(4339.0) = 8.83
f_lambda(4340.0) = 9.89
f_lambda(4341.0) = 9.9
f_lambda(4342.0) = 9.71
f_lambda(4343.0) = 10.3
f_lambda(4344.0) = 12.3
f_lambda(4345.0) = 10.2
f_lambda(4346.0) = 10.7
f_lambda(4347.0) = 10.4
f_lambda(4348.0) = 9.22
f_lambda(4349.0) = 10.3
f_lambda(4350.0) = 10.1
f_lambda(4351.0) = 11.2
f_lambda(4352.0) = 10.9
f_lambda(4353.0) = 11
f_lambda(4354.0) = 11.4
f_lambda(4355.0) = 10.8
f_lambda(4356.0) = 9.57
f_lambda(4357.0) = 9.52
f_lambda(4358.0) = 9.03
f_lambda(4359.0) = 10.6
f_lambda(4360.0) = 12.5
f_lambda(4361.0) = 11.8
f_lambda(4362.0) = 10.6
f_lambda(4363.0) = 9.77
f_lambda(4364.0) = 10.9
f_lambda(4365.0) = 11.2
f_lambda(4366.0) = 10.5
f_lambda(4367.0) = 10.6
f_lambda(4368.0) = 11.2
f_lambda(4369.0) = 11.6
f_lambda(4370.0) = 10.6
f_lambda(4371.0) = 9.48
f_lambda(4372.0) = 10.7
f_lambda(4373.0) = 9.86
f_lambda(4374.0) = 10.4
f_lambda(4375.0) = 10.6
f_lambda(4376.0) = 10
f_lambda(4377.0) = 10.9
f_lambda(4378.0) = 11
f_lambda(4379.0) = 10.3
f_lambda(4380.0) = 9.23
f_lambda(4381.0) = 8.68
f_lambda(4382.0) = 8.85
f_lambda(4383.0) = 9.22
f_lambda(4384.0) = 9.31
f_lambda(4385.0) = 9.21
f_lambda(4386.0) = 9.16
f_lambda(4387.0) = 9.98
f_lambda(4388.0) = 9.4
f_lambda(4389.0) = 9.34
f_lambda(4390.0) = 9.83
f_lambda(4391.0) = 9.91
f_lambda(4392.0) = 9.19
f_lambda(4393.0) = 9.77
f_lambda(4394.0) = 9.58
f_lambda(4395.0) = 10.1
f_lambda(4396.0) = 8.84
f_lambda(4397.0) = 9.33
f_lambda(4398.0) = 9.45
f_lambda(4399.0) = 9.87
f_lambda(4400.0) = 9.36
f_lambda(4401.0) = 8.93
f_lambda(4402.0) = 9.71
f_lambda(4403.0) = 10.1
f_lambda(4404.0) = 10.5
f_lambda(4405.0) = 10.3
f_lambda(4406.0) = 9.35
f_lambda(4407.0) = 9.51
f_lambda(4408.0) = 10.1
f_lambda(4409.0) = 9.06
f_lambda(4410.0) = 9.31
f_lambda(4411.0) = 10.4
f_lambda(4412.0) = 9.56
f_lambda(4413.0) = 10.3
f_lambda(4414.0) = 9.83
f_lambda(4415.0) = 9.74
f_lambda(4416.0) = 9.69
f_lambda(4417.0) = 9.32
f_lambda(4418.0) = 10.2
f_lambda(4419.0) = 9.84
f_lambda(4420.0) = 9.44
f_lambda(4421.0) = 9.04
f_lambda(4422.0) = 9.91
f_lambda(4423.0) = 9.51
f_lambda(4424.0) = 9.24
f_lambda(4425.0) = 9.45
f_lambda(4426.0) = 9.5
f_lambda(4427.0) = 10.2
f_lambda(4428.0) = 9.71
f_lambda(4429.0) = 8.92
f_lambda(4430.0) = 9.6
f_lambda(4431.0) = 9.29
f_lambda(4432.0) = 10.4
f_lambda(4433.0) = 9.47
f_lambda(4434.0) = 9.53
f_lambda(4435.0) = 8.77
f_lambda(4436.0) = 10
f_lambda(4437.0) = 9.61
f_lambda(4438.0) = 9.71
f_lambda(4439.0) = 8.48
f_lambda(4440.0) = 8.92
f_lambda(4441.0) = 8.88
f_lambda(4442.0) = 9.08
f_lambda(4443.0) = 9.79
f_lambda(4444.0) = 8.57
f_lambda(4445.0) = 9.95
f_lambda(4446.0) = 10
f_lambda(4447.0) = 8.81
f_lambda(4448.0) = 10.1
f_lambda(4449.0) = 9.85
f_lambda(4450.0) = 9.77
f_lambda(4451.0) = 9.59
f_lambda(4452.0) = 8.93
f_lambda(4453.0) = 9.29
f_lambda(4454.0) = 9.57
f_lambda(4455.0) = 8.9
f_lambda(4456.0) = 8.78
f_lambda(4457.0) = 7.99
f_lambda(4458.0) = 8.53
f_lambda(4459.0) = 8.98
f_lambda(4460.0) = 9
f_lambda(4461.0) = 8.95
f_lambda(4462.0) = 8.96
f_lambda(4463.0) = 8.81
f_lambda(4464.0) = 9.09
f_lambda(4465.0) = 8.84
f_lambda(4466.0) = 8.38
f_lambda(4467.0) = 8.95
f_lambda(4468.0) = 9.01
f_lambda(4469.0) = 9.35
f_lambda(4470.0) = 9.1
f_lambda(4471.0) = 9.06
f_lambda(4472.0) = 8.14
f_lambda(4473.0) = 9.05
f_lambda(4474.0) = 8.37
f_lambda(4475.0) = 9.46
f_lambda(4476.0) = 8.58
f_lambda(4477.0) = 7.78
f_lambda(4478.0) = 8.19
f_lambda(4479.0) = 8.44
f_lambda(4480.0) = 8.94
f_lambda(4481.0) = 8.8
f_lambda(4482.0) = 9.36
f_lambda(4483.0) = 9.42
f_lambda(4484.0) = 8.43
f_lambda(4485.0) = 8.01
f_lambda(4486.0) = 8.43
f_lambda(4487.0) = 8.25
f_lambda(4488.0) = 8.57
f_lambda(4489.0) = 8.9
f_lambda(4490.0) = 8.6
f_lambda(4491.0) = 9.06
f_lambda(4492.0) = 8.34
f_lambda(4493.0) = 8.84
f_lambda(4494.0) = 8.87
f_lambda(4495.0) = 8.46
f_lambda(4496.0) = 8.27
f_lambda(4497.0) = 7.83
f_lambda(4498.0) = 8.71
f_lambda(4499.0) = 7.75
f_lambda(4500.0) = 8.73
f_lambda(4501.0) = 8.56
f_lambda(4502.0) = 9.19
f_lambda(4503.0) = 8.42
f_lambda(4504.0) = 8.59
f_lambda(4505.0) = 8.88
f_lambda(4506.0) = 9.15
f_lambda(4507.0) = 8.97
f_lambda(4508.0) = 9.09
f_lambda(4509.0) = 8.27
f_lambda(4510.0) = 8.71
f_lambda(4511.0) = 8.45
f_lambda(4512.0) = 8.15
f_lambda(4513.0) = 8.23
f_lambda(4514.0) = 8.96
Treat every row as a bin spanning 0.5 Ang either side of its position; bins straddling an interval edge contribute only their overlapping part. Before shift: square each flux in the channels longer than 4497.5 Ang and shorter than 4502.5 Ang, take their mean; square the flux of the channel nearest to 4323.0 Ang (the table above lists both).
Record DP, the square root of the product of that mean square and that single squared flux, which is 91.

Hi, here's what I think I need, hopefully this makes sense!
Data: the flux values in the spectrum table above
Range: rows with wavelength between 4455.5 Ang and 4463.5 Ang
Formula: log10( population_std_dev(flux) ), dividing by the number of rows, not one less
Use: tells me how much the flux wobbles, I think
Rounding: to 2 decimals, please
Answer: -0.49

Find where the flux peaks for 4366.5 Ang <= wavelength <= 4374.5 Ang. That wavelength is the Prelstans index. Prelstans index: 4369.0 Ang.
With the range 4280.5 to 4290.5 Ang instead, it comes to 4286.0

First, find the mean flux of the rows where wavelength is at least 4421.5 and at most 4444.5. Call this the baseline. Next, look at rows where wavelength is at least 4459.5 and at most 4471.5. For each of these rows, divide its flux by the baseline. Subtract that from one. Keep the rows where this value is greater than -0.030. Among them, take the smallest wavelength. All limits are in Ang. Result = 4460.0 Ang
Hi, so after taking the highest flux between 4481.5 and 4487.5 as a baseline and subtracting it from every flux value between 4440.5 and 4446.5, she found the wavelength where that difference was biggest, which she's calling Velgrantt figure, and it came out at 4446.0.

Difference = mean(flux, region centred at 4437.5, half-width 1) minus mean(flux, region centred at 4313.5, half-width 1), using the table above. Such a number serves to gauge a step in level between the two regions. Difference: -1.0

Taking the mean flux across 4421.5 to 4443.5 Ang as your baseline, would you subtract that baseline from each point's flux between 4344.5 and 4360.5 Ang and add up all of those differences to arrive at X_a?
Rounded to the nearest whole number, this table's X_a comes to 16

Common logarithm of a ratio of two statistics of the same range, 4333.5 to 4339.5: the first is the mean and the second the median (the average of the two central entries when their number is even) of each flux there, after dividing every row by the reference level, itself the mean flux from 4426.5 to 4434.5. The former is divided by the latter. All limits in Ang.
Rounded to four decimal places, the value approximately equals -0.0051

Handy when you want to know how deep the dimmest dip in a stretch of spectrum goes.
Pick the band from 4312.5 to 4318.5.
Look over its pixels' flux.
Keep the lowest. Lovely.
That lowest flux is 9.77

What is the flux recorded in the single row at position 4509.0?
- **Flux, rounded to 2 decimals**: 8.27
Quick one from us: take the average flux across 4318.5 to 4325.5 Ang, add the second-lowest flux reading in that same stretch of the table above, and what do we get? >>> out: 20.1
